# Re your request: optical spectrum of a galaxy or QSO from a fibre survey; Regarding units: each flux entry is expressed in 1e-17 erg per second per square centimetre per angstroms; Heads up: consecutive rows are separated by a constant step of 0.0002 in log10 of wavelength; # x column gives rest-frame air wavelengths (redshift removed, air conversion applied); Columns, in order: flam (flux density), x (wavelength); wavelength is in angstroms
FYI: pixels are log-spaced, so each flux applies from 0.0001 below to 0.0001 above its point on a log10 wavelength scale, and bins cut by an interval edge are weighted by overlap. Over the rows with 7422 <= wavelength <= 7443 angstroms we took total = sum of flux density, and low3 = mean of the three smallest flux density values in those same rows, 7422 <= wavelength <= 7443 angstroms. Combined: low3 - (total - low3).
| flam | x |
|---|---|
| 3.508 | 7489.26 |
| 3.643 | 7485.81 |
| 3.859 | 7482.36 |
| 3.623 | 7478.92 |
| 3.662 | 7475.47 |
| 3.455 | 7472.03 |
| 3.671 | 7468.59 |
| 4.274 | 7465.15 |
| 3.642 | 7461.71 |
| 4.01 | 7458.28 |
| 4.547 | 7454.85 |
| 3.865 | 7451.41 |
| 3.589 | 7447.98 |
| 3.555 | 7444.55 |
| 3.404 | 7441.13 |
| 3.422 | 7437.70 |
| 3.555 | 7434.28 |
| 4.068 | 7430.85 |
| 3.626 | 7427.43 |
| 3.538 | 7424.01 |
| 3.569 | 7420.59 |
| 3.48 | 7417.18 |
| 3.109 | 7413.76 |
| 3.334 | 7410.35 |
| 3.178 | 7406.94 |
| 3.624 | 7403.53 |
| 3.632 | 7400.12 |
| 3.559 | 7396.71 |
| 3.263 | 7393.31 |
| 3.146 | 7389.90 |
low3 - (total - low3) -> -14.7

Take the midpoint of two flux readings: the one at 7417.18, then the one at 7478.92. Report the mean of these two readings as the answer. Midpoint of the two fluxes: 3.55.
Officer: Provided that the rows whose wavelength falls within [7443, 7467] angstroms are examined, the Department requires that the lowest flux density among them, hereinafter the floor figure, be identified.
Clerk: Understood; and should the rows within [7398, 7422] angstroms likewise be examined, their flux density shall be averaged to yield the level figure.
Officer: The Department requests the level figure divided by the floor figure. 0.96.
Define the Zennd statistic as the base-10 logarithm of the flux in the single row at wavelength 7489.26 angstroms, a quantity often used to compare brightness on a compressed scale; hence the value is 0.55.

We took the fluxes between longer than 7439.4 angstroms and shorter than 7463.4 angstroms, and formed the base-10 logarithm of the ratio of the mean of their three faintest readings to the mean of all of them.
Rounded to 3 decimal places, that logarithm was -0.034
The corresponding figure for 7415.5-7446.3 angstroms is -0.018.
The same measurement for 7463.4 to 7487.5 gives -0.020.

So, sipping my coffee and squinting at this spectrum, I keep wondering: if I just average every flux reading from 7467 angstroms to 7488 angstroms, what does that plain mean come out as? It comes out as 3.65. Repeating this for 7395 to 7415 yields 3.41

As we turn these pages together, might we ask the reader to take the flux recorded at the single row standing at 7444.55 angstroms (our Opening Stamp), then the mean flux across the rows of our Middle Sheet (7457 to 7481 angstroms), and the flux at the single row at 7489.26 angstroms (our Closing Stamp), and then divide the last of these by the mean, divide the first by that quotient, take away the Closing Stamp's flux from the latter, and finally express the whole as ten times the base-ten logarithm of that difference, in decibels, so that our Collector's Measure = -5.2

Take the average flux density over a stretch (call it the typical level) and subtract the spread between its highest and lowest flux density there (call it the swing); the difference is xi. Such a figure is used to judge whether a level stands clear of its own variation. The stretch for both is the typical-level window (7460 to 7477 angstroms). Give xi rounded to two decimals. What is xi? 2.92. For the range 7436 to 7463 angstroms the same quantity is 2.61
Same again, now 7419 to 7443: 2.93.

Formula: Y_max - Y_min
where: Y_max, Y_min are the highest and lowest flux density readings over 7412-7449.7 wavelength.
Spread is 0.96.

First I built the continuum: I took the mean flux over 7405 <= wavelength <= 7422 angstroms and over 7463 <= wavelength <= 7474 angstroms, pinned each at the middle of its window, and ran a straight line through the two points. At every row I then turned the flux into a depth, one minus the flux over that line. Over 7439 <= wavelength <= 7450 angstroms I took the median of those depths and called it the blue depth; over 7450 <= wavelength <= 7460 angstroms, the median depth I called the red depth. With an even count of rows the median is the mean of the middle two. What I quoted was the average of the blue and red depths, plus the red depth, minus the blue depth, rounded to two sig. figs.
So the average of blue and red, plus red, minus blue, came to -0.13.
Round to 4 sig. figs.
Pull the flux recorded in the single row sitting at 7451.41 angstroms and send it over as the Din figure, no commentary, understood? 3.865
